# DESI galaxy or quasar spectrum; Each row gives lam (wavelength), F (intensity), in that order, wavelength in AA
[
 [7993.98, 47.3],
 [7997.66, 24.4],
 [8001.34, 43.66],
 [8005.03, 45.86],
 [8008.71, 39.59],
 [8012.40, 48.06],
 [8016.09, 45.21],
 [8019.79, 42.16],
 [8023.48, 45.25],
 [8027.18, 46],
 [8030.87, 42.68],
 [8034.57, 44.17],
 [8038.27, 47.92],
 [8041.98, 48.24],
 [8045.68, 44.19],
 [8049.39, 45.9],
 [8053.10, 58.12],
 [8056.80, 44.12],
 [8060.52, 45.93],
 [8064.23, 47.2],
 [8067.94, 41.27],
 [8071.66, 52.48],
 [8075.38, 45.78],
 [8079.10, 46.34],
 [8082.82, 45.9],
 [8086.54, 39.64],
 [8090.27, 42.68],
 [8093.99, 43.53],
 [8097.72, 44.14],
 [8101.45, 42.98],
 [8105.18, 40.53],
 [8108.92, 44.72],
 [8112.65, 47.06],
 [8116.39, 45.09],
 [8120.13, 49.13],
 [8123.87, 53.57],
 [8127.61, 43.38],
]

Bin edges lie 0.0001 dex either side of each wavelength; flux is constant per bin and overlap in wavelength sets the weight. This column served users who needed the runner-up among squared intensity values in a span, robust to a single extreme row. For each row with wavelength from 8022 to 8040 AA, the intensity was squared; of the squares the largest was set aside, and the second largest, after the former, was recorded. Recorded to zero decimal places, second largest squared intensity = 2116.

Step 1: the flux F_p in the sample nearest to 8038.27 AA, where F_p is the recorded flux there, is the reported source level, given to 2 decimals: 47.92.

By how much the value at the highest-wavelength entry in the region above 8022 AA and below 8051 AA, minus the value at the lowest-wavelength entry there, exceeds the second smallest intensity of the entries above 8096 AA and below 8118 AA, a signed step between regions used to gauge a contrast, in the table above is -42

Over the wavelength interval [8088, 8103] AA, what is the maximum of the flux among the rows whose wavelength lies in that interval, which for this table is 44.14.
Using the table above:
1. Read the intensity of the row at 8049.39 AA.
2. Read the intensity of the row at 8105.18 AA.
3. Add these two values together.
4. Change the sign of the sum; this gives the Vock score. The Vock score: -86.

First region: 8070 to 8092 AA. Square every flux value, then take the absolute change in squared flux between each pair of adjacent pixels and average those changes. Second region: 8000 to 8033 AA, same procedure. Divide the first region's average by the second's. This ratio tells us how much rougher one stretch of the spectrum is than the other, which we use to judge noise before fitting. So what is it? 0.9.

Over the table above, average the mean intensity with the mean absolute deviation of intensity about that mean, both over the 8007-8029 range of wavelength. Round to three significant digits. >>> 23.4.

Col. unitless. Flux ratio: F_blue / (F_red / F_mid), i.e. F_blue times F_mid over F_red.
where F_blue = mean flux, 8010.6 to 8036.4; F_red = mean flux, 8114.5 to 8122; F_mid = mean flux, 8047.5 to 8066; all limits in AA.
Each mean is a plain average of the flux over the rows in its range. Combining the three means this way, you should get 45.9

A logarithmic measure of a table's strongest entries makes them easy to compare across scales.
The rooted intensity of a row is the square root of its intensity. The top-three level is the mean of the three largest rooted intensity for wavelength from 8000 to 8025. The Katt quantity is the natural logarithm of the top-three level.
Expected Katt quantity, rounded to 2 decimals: 1.92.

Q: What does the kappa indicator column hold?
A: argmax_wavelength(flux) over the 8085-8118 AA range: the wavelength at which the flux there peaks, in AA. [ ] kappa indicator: 8112.65 AA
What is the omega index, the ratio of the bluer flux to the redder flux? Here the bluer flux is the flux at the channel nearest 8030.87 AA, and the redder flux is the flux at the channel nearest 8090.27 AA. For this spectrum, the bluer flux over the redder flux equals 1.00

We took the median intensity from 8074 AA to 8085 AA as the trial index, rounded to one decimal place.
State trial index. 45.9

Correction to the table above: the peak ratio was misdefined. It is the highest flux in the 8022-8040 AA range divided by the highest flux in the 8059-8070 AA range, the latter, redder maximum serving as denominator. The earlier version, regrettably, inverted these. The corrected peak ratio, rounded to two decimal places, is 1.02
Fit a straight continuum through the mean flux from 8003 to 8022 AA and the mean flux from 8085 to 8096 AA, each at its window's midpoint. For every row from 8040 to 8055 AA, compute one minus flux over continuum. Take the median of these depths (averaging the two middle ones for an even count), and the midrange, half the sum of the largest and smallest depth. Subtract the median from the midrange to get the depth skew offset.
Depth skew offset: -0.10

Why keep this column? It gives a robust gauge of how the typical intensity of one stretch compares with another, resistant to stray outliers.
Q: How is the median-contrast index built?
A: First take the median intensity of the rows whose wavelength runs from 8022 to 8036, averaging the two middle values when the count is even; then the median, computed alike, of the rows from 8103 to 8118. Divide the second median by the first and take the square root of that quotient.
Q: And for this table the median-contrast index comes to 1.00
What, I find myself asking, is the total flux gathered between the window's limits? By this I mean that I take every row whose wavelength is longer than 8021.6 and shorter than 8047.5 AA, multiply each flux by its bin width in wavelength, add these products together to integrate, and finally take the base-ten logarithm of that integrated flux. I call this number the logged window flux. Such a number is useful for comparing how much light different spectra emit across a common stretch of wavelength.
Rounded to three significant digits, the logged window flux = 3.07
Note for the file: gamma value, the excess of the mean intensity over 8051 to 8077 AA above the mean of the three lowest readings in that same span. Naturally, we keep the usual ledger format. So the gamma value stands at 4.1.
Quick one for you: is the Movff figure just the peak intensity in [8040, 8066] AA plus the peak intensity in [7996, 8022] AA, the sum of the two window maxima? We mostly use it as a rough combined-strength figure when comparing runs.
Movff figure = 106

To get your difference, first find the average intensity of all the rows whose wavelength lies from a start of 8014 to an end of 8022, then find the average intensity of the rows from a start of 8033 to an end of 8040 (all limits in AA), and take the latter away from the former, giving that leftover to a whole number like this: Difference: -2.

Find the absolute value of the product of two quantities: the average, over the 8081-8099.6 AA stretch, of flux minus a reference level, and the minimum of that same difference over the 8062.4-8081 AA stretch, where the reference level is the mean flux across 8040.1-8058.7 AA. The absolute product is 34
